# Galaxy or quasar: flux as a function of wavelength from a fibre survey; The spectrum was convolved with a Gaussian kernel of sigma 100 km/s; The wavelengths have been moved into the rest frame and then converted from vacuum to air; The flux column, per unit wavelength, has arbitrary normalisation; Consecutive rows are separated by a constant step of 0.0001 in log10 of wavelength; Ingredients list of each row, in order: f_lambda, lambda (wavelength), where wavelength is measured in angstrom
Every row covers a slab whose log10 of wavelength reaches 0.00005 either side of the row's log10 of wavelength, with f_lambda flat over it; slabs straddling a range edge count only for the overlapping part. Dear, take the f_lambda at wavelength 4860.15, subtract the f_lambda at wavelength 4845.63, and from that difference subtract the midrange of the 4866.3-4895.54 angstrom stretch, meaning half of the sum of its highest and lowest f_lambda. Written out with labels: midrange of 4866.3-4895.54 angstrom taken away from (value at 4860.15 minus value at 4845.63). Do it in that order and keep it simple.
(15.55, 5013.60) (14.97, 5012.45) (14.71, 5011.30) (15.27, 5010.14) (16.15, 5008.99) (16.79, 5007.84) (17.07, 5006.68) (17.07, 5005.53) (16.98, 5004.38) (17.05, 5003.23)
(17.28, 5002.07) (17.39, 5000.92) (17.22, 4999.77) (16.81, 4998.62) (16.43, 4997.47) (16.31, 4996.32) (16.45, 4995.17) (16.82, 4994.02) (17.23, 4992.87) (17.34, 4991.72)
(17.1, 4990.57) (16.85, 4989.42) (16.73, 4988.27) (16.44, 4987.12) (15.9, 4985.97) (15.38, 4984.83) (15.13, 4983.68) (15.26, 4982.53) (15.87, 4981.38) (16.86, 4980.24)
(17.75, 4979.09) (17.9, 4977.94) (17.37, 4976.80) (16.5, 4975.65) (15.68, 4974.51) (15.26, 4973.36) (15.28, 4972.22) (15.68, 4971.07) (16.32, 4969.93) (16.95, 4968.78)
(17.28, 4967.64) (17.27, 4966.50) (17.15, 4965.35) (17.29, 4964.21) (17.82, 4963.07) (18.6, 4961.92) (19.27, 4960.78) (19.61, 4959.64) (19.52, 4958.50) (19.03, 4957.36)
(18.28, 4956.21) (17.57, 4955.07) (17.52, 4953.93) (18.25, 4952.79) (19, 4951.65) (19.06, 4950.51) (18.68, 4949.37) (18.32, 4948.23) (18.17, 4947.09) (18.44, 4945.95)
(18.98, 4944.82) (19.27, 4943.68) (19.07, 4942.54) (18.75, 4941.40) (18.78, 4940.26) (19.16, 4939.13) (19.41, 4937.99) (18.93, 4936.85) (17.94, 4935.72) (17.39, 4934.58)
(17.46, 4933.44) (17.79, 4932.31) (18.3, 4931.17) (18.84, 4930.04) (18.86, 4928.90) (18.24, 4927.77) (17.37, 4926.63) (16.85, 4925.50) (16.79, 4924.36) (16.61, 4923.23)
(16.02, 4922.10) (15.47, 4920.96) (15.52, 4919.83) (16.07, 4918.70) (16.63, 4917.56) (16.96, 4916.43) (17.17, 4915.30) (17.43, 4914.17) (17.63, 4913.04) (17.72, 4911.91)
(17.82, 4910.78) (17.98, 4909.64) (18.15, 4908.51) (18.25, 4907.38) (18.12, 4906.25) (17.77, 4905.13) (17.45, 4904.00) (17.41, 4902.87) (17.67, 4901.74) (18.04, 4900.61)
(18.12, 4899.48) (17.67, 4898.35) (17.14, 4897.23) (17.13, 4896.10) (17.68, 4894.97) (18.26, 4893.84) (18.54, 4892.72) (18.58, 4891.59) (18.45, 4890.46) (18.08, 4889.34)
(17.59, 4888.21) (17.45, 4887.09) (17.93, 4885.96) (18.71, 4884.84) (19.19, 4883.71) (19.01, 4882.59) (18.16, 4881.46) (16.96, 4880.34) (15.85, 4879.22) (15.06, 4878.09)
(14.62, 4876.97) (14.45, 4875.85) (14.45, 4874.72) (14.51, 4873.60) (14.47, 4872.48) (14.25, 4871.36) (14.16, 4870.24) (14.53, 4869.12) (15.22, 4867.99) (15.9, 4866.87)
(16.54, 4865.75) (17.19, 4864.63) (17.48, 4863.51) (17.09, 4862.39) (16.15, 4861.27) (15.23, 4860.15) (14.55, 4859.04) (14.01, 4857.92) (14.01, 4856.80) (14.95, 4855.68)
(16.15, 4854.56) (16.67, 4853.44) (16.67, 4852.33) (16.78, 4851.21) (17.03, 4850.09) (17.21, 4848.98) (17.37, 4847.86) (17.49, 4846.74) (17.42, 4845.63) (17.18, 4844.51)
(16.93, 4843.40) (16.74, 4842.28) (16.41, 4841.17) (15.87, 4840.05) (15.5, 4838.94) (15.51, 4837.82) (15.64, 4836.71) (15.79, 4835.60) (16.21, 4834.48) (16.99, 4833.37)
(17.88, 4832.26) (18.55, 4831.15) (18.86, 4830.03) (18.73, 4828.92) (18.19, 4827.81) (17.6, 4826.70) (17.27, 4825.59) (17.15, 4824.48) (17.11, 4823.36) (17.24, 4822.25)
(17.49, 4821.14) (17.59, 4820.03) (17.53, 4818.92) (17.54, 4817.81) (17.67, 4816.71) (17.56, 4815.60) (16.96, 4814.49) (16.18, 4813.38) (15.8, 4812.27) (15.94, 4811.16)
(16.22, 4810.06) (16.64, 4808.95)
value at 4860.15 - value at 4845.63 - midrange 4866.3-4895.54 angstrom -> -18.9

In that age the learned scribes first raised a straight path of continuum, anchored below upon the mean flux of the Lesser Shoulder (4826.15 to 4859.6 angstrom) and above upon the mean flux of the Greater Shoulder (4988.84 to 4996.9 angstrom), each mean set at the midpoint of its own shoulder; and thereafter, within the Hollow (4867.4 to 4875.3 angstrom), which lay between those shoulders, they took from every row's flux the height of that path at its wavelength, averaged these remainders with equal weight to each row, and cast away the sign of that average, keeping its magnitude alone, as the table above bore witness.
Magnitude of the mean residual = 2.2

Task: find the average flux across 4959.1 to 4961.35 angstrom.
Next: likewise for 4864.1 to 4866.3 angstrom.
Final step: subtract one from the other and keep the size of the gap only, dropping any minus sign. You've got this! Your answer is 2.6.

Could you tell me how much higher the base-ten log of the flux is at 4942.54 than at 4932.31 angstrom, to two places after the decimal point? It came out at 0.03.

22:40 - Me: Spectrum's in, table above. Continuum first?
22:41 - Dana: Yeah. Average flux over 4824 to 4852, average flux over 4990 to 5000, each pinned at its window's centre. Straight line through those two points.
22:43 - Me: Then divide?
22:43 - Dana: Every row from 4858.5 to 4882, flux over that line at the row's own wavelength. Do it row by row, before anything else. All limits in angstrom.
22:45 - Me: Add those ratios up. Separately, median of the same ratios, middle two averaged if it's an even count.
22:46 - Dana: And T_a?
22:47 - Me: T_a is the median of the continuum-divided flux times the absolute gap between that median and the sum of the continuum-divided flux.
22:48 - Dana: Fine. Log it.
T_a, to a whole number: 16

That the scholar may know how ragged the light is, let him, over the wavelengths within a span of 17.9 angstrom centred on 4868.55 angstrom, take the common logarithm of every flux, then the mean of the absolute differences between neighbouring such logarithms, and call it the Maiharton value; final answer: 0.011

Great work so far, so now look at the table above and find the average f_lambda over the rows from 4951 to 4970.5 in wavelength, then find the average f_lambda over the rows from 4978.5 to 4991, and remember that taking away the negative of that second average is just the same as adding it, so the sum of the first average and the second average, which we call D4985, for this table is 34.3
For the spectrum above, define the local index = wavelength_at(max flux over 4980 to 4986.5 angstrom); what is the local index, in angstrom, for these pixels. 4980.24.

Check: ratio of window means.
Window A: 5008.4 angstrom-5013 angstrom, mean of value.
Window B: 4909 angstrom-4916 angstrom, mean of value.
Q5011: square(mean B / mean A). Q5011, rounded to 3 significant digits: 1.33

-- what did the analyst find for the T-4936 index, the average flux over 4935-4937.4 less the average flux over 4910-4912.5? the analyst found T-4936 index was 1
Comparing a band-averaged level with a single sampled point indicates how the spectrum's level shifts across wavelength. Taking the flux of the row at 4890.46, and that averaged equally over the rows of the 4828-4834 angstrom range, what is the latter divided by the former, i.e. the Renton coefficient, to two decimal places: 0.99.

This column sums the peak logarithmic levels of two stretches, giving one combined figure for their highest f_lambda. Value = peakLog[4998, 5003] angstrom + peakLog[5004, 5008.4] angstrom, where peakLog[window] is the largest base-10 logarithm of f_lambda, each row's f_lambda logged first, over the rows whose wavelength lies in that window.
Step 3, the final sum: 2.47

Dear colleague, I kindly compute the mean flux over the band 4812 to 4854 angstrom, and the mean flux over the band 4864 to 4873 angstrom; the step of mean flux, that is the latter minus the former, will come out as -1.8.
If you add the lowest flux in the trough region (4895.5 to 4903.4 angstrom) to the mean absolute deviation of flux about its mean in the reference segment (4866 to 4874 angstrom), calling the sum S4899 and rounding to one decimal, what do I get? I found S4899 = 17.6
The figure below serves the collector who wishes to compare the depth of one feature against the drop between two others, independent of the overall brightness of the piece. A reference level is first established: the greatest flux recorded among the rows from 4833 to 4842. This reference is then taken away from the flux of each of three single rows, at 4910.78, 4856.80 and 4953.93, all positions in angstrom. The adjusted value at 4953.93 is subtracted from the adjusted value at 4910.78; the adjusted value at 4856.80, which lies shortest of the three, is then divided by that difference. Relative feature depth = -9.9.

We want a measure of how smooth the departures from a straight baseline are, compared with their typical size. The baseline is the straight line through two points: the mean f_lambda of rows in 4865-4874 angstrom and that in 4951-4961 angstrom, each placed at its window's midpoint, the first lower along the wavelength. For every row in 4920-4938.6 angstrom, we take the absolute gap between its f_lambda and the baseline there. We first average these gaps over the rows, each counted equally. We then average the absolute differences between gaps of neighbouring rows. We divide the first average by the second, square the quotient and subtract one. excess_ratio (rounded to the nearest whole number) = 3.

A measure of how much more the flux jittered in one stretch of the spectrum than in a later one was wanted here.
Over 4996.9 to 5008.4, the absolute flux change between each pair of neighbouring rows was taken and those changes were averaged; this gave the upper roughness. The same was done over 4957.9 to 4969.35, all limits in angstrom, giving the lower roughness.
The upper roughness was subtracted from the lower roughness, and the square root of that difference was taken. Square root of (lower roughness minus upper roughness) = 0.38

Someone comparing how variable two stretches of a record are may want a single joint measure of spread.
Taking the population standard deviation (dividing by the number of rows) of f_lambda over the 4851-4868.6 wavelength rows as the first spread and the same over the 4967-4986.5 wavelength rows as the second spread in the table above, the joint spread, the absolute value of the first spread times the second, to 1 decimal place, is 1.0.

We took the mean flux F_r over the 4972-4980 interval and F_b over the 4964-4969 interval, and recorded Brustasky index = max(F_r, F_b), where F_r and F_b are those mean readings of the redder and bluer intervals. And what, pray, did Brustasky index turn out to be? 17.2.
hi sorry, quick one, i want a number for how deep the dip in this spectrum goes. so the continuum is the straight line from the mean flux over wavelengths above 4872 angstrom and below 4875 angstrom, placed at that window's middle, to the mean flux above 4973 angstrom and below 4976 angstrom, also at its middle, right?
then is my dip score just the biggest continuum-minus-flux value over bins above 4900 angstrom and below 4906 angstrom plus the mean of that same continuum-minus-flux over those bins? -5.3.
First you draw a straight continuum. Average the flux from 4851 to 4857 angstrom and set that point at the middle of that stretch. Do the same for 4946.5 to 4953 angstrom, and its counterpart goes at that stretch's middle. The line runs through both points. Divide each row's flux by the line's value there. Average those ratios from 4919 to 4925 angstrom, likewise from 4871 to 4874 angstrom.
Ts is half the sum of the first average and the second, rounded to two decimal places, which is 0.89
